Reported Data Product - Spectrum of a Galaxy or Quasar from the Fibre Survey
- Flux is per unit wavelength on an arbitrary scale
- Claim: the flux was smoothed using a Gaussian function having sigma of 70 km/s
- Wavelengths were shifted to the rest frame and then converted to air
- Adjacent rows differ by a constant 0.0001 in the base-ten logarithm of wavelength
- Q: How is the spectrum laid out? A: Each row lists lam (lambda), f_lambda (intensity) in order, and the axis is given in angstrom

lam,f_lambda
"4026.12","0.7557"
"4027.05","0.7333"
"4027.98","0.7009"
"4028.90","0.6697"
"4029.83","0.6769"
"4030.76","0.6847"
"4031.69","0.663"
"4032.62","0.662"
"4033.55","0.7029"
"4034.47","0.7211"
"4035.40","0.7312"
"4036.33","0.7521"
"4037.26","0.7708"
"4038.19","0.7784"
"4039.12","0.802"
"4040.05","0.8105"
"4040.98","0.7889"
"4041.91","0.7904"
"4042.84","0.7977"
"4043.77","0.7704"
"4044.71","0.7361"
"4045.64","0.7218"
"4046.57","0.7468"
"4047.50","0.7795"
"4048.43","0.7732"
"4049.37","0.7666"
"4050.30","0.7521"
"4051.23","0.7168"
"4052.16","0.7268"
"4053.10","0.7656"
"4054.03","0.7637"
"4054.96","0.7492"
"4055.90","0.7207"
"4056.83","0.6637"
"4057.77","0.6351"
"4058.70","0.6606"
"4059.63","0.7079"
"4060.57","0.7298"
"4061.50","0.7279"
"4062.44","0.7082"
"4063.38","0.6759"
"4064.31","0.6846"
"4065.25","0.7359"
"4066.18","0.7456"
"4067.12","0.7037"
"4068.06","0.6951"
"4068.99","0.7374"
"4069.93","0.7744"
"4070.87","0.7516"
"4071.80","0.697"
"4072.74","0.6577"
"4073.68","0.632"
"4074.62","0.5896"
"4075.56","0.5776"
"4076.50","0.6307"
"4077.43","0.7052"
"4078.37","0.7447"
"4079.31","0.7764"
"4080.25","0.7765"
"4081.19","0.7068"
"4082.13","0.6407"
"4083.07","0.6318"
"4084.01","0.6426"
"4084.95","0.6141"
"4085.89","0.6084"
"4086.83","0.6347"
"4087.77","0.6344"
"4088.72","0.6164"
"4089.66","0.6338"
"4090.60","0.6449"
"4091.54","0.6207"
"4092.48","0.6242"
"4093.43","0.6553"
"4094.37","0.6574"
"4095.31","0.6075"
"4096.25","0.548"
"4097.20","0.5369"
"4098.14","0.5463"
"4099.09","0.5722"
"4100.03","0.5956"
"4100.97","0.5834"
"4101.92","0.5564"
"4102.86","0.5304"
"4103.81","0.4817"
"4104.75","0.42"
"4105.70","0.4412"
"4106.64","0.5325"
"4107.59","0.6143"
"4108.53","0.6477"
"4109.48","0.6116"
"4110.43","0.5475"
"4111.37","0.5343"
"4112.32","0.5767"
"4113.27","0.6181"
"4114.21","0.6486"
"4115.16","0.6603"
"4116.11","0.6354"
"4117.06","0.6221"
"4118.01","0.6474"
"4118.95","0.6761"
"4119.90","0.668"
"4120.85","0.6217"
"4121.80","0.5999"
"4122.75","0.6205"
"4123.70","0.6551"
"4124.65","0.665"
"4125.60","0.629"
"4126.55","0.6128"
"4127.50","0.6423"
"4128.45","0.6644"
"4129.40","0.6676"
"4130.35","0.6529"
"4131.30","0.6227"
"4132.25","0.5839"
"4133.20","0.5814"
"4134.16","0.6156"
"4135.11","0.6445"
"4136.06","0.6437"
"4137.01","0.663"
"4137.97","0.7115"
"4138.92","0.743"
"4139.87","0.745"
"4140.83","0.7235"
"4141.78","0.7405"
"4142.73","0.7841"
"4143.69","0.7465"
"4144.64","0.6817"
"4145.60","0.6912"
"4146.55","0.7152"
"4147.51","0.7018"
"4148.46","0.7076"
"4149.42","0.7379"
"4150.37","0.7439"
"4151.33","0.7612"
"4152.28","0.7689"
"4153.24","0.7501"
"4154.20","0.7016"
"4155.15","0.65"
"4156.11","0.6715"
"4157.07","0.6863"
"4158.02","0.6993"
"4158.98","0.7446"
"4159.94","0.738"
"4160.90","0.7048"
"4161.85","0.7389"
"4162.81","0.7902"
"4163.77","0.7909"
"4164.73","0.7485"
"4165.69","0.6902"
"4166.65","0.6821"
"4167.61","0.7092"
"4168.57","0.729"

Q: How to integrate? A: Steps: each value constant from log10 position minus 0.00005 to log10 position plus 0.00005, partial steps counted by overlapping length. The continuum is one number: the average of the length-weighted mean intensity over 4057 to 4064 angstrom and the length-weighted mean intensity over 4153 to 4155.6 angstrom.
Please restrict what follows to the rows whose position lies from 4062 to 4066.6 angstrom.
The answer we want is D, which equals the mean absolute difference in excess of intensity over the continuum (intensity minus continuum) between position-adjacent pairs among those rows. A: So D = 0.0255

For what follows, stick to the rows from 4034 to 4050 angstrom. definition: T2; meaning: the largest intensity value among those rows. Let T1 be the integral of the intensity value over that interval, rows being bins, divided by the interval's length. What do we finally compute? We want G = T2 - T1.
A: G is 0.044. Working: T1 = 0.767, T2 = 0.8105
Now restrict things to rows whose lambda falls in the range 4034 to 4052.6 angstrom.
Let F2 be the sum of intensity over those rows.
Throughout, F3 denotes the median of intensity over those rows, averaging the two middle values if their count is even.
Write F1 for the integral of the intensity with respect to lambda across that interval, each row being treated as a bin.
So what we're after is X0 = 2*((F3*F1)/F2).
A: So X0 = 1.43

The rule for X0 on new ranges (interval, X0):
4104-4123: 1.17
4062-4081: 1.34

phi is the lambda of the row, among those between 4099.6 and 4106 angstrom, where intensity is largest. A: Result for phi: 4100.03 angstrom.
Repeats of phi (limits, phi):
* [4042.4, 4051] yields 4042.84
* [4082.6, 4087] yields 4084.01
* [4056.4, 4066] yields 4065.25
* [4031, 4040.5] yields 4040.05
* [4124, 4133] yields 4129.40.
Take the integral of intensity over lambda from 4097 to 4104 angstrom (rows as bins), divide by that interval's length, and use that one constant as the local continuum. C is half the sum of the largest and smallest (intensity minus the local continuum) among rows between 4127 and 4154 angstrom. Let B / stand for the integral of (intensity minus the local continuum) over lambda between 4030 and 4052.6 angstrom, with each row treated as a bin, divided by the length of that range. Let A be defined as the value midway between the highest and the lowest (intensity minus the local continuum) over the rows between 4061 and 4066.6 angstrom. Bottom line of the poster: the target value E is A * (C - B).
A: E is -0.010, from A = 0.16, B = 0.193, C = 0.13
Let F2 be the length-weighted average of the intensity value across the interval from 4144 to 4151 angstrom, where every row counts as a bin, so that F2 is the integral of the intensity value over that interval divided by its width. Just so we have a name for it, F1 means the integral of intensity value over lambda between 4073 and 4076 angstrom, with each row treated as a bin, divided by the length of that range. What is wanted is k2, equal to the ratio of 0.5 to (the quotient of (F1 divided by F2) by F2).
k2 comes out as 0.42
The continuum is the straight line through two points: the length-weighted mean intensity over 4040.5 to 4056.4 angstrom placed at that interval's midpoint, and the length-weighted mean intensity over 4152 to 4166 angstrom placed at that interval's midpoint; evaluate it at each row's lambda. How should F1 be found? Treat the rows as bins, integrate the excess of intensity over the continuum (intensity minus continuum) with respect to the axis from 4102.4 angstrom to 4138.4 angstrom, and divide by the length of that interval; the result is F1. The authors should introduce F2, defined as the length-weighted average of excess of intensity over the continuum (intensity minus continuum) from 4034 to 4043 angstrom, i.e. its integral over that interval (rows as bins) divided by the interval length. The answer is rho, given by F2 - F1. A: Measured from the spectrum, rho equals 0.14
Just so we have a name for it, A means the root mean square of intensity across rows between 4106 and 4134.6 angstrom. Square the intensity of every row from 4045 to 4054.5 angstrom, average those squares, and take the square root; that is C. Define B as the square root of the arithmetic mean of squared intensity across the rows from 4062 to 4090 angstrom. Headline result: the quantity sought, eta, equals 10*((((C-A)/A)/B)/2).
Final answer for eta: 1.51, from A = 0.624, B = 0.681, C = 0.75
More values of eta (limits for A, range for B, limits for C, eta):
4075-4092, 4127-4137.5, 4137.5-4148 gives 0.79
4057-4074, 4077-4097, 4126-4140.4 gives -0.54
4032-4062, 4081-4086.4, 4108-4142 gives -1.03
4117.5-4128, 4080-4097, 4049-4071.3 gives 0.99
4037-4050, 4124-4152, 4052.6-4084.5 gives -0.69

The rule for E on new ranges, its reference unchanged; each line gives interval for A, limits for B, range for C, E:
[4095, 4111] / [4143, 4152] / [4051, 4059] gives 0.000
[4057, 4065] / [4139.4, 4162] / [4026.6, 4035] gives -0.003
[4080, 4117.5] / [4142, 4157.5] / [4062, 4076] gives -0.002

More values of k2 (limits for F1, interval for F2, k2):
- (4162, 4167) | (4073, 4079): 0.29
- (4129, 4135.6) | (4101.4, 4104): 0.22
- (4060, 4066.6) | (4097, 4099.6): 0.21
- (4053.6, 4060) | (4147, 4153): 0.39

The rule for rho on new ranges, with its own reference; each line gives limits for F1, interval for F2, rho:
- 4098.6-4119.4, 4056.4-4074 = 0.11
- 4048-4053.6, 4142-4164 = 0.01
